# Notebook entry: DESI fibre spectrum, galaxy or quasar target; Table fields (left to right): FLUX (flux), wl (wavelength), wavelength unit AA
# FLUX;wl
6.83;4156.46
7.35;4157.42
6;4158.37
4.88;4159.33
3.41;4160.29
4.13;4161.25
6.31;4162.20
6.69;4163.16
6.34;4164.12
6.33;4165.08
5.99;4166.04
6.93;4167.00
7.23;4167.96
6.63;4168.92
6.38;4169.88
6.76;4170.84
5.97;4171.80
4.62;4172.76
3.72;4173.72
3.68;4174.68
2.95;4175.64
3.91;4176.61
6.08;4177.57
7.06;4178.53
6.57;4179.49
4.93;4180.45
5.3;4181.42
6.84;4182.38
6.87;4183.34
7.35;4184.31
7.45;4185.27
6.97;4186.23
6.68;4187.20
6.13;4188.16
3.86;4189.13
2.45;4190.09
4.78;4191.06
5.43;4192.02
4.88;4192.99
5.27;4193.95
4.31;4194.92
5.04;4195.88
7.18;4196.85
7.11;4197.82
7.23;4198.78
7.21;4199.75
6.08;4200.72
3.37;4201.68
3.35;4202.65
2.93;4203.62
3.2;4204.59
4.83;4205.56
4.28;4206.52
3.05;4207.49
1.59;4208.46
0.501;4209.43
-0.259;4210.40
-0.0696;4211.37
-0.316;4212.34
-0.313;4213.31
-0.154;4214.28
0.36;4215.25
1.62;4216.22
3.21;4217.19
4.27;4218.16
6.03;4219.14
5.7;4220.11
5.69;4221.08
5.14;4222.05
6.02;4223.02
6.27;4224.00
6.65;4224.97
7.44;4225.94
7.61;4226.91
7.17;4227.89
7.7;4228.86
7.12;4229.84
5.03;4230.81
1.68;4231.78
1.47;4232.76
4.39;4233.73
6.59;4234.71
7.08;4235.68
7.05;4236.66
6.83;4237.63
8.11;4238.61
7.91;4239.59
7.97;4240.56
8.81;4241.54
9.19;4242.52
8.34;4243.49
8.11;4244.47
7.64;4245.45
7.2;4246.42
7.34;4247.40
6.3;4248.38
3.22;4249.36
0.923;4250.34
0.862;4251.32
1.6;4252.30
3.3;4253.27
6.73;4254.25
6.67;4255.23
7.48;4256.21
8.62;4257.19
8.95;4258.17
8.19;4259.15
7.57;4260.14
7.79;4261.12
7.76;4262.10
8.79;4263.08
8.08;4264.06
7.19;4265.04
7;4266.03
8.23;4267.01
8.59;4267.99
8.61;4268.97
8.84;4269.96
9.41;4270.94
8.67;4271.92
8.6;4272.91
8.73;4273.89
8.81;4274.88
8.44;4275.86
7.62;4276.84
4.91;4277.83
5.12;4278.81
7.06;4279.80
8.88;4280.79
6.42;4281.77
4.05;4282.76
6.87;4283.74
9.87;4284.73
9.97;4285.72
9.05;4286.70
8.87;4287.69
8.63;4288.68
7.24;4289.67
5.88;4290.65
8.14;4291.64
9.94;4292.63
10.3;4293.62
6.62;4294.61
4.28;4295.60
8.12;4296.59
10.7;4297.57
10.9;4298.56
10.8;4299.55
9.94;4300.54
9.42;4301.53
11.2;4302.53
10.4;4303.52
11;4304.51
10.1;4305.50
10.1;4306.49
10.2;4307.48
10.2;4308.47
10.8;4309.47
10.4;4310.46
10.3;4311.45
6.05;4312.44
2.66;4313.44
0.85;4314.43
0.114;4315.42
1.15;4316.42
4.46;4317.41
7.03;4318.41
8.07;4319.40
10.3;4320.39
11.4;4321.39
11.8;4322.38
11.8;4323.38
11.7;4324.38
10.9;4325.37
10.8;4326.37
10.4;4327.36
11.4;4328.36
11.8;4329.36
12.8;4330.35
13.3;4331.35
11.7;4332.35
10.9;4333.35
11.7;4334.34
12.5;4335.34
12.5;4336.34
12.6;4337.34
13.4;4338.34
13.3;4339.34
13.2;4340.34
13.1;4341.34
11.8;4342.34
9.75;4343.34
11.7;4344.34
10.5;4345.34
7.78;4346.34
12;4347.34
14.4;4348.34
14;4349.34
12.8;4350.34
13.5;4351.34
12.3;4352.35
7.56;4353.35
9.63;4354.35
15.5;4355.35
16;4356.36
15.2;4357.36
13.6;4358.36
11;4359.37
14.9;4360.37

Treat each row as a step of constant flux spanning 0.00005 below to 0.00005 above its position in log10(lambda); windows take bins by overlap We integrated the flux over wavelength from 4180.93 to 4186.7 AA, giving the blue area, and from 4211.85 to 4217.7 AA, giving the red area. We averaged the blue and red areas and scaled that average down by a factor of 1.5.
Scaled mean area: 15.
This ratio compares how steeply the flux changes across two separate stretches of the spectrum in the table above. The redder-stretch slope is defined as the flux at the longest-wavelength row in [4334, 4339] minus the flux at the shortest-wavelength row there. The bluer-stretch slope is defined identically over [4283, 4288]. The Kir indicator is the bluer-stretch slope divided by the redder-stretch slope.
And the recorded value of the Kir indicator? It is 1.2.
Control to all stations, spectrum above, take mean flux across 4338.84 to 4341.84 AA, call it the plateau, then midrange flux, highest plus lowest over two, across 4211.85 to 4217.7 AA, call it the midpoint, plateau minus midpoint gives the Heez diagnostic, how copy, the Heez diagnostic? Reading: 12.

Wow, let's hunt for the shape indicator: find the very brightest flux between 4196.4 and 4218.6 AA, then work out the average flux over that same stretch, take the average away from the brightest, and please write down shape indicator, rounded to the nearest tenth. 4.2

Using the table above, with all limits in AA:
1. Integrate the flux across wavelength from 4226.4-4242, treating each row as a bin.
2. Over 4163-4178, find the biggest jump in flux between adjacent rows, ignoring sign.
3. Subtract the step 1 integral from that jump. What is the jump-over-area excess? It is -98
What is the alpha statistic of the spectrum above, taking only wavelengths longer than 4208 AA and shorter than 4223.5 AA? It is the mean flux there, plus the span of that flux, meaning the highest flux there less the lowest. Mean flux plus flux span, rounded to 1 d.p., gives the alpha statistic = 8.8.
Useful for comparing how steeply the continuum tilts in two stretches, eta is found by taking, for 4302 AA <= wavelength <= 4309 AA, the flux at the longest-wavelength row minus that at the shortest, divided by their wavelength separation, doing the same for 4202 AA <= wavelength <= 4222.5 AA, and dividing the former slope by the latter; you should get -1.8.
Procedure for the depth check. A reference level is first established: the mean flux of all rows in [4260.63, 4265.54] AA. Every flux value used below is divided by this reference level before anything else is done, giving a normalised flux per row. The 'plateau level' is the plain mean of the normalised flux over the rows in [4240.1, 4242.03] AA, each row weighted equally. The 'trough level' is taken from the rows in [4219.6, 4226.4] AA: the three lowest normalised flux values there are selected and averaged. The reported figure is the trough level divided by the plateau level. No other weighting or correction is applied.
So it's 0.66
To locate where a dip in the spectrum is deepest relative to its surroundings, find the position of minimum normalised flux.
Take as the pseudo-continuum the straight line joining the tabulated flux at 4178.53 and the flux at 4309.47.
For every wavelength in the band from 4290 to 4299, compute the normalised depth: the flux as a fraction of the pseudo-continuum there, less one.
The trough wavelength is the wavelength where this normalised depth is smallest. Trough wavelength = 4295.60 AA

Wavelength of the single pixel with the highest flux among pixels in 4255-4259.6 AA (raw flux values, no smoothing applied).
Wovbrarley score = 4258.17 AA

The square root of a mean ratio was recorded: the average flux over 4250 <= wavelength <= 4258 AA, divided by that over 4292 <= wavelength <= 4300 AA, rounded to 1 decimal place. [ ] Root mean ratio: 0.7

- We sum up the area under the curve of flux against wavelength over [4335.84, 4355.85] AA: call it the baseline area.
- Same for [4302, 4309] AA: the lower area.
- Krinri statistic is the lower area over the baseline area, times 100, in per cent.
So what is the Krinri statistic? 30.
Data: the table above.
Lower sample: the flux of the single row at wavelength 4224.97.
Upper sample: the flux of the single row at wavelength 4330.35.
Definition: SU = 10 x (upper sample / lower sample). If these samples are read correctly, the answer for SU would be 19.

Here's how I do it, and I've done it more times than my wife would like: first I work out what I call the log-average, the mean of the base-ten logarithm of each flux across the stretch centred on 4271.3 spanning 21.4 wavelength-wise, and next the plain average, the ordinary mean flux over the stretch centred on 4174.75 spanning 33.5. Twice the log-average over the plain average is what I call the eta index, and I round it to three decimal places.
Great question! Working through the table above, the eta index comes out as 0.315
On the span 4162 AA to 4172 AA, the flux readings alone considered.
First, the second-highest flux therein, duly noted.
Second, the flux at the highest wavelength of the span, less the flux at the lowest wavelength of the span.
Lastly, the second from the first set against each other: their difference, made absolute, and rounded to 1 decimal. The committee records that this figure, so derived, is 7.3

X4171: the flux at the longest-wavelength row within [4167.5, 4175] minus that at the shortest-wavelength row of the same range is -4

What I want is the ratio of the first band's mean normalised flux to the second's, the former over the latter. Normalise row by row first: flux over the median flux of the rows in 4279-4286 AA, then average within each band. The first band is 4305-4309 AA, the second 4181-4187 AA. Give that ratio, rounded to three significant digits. 1.49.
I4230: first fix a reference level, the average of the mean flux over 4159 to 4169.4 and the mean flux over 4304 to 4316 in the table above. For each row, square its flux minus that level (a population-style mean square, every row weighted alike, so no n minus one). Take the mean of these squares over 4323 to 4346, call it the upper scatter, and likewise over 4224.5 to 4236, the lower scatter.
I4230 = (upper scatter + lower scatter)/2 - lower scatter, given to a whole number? 11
